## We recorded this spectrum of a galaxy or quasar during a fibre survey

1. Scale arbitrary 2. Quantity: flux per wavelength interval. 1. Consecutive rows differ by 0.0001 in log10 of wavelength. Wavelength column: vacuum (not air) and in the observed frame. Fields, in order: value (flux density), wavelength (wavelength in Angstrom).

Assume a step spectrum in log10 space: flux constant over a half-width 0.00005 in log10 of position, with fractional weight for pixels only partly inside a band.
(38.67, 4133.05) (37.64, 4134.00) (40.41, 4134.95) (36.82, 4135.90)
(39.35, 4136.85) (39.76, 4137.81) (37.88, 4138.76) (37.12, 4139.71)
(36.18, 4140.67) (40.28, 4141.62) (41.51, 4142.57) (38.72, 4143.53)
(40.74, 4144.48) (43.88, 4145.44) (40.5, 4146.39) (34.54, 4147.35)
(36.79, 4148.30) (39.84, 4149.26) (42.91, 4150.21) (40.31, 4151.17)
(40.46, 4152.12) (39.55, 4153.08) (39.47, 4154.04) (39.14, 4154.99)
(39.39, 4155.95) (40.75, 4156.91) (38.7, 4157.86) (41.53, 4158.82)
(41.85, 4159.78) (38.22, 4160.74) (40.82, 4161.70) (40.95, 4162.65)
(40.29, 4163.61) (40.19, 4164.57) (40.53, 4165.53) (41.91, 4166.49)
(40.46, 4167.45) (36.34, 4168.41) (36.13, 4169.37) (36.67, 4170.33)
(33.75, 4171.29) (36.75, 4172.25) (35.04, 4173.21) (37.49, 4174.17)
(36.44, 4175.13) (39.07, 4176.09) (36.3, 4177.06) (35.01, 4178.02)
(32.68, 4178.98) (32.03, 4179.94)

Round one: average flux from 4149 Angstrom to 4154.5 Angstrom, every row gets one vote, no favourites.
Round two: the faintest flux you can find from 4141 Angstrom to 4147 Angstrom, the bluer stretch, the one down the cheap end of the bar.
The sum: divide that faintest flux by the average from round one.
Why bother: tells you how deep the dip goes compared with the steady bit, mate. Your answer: 0.96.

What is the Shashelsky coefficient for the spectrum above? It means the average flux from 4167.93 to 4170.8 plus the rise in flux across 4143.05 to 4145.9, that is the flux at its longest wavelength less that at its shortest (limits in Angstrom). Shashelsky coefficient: 42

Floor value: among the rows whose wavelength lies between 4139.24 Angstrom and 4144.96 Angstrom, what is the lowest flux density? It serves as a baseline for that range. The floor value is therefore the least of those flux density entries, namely 36.18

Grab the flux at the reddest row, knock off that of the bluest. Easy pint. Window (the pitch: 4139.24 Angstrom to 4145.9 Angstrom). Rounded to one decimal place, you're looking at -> 6.8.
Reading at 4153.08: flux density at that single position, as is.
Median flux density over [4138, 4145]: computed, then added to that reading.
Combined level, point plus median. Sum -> 78.3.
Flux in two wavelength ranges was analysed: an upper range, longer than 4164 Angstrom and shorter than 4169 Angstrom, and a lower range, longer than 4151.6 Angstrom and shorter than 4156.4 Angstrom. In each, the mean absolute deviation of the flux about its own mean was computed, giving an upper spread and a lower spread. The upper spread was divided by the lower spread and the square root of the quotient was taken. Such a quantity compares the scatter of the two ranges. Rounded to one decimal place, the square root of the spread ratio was 2.0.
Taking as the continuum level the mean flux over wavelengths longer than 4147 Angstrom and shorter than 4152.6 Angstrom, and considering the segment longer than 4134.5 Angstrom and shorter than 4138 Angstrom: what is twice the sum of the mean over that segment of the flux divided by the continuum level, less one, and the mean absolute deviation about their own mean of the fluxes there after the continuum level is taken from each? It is 2.3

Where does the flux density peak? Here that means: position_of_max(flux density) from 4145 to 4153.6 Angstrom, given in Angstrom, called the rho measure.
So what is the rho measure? 4145.44 Angstrom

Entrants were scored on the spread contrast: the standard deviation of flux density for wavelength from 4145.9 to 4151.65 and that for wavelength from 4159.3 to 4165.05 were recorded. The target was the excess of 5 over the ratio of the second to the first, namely 4.6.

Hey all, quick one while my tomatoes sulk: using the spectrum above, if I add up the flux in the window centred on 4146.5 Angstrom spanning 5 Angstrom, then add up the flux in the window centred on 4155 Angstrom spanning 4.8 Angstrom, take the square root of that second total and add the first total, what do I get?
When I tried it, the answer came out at 210.5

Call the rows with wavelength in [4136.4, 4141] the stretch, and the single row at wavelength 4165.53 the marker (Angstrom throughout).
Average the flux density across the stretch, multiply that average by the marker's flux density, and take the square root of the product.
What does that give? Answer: 39.3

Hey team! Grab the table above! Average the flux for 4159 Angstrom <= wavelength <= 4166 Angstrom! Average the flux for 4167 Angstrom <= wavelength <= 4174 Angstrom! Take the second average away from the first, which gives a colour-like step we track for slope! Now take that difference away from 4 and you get 0.0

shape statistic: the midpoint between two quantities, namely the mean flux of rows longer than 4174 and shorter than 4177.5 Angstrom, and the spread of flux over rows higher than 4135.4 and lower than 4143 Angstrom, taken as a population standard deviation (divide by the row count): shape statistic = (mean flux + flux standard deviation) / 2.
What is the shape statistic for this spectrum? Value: 19.5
